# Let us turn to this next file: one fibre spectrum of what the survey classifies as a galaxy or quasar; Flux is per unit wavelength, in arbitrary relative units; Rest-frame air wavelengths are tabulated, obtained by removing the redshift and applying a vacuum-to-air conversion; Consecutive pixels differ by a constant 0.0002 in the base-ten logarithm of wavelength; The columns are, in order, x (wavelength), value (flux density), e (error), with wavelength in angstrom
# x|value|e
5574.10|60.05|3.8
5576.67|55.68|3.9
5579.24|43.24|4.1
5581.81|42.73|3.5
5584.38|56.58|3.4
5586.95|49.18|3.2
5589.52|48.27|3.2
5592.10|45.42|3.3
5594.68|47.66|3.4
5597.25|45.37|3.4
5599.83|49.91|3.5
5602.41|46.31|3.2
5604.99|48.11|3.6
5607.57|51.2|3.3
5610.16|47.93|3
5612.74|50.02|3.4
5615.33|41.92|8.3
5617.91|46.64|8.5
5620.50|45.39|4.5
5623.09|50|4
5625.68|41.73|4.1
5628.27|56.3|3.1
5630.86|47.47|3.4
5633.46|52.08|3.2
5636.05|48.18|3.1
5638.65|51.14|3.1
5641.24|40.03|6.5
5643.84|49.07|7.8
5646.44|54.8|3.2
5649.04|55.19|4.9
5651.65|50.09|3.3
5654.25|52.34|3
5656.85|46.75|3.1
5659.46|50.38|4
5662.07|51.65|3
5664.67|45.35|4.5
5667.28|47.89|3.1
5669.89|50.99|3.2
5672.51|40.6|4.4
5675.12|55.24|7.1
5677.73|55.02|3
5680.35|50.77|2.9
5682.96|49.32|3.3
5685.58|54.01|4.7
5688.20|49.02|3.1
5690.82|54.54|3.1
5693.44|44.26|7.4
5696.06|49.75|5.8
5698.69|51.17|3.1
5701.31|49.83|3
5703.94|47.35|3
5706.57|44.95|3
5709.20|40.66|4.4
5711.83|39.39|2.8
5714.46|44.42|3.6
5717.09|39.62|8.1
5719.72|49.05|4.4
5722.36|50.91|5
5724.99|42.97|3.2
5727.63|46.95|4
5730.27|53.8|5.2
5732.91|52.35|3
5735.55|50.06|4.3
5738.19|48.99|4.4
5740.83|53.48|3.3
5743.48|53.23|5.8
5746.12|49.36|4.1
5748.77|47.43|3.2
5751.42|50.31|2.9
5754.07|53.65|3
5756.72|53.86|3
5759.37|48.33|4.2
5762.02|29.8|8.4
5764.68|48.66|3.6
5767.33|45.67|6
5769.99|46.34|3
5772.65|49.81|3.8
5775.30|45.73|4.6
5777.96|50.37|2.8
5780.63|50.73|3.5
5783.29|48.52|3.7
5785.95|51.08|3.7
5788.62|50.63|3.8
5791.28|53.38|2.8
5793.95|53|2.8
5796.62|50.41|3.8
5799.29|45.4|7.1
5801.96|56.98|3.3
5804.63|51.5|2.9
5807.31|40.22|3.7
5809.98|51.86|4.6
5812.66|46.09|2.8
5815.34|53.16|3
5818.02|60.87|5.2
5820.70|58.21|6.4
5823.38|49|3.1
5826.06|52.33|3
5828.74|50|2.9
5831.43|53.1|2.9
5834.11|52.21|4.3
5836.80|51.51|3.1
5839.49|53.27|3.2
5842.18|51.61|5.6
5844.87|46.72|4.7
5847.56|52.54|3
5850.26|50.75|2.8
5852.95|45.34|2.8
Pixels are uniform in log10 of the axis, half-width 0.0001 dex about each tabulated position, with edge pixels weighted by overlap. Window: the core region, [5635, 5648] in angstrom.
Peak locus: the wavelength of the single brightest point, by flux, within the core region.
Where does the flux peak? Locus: 5646.44 angstrom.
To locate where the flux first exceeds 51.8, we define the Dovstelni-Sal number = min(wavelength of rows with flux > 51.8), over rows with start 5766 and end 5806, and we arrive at 5791.28 angstrom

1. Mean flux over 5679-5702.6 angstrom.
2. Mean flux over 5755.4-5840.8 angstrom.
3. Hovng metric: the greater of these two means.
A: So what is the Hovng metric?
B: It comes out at 50.3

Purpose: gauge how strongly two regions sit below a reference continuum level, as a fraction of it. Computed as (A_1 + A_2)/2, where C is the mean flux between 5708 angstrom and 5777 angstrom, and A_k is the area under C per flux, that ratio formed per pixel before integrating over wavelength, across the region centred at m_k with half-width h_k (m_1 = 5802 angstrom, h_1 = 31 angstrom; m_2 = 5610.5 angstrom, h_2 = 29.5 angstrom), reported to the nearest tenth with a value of 58.3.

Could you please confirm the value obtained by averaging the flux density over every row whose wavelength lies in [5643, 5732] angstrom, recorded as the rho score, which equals 48.8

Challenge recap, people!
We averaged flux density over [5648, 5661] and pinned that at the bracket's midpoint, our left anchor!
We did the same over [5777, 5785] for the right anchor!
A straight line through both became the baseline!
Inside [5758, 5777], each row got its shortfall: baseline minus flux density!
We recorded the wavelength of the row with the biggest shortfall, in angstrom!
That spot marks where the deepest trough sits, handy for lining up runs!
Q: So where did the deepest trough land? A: 5762.02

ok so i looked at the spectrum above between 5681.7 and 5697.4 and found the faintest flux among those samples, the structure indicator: 44.26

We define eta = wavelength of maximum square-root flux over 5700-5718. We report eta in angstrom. 5701.31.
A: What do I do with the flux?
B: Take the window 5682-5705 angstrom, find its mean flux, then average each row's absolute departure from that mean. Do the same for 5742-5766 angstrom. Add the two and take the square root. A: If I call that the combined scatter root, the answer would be 2.55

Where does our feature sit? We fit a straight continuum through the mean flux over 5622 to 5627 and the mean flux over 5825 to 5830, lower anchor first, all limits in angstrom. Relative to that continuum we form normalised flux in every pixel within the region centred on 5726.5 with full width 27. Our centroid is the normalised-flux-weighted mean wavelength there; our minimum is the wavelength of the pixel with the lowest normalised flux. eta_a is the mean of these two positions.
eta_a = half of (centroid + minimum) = 5721.9 angstrom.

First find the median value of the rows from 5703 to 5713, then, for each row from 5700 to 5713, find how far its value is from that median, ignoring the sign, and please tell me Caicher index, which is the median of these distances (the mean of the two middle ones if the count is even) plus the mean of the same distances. 7.3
